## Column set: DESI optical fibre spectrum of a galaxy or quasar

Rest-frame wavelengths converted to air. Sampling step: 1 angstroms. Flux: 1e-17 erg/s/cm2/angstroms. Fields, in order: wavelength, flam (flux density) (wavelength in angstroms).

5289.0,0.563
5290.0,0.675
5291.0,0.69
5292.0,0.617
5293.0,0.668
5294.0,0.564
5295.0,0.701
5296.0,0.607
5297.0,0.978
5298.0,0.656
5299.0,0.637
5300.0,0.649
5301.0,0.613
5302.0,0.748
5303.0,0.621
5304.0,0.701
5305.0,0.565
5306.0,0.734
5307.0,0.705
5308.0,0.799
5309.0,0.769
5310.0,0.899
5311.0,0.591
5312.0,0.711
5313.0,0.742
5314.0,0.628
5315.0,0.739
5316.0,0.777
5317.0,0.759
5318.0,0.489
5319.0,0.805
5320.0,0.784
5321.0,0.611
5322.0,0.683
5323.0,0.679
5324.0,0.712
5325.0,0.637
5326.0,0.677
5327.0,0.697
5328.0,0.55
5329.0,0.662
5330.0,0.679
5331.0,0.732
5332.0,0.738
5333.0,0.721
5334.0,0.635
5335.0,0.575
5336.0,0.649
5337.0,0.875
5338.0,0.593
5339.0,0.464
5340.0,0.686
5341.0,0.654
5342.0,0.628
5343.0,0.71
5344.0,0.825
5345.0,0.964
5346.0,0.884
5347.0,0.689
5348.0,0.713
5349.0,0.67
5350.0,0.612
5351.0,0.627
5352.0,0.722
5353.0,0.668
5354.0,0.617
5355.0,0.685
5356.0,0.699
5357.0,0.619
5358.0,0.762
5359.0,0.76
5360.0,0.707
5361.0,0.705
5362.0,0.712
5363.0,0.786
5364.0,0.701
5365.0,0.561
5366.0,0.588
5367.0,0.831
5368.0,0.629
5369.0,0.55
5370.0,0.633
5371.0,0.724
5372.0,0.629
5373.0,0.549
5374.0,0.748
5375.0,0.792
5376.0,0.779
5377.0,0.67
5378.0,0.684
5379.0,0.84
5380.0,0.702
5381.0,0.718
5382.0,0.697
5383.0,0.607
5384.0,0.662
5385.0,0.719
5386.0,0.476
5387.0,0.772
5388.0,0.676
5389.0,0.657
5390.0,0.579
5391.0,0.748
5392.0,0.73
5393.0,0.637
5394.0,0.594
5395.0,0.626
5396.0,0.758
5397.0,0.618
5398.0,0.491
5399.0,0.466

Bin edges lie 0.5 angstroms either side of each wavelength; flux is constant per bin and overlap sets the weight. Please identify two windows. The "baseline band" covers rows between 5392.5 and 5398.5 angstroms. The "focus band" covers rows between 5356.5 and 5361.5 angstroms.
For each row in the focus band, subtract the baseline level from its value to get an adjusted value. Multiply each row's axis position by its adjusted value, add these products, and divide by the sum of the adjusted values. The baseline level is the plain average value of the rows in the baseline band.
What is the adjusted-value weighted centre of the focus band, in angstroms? 5359.3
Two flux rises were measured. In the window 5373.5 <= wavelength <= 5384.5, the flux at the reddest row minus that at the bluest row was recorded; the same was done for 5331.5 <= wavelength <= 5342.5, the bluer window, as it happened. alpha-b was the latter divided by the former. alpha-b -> 1.3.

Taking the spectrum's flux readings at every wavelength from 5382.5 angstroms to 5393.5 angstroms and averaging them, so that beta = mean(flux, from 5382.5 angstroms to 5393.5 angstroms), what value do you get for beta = 0.660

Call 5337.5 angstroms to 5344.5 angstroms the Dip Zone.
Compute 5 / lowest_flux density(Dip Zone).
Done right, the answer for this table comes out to 10.8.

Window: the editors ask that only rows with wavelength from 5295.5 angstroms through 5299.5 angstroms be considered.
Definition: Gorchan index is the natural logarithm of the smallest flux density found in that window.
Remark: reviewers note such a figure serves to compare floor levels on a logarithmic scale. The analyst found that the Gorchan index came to -0.499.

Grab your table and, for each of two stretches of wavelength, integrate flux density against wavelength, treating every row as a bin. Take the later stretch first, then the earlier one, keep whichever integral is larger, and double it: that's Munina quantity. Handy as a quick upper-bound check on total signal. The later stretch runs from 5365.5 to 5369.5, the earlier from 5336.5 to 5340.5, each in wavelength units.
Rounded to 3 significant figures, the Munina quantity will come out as 5.24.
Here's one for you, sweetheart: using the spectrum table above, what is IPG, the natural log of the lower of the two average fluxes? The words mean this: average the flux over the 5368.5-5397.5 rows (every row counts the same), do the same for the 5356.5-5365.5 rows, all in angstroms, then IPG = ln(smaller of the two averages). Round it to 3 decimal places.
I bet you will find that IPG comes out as -0.393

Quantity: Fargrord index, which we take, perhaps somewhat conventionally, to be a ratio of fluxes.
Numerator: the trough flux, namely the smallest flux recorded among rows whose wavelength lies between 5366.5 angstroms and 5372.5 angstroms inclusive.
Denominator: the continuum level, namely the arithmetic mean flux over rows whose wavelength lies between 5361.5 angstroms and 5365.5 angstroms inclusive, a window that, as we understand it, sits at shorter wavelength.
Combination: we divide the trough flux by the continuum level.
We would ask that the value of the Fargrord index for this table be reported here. 0.80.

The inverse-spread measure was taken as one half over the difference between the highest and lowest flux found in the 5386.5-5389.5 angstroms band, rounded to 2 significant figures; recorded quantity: 4.3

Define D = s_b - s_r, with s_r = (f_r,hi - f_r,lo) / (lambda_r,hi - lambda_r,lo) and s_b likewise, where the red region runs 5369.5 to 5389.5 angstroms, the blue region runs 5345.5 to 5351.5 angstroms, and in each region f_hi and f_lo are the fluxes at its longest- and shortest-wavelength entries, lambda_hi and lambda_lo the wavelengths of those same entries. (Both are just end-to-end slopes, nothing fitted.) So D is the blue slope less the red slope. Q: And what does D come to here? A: -0.053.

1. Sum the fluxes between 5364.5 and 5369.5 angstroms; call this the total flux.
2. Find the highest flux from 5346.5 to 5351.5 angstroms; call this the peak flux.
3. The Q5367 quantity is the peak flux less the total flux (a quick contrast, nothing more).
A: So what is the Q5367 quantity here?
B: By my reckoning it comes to -2.45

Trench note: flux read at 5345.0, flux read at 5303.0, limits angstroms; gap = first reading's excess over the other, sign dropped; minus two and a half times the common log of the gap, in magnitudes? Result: 1.2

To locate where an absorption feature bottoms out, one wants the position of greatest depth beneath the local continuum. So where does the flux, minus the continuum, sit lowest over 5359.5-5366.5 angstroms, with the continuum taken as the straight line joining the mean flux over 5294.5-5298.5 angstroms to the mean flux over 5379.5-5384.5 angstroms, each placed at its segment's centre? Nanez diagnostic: 5365.0 angstroms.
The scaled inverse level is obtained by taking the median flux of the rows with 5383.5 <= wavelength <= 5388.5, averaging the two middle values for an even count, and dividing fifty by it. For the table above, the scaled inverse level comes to 74.0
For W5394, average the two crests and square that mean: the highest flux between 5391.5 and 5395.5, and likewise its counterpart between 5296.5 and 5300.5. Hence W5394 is 0.73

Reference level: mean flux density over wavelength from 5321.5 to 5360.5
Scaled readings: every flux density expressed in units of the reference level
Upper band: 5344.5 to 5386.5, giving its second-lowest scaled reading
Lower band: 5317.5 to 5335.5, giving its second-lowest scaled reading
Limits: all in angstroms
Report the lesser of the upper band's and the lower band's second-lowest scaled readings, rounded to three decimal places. 0.797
